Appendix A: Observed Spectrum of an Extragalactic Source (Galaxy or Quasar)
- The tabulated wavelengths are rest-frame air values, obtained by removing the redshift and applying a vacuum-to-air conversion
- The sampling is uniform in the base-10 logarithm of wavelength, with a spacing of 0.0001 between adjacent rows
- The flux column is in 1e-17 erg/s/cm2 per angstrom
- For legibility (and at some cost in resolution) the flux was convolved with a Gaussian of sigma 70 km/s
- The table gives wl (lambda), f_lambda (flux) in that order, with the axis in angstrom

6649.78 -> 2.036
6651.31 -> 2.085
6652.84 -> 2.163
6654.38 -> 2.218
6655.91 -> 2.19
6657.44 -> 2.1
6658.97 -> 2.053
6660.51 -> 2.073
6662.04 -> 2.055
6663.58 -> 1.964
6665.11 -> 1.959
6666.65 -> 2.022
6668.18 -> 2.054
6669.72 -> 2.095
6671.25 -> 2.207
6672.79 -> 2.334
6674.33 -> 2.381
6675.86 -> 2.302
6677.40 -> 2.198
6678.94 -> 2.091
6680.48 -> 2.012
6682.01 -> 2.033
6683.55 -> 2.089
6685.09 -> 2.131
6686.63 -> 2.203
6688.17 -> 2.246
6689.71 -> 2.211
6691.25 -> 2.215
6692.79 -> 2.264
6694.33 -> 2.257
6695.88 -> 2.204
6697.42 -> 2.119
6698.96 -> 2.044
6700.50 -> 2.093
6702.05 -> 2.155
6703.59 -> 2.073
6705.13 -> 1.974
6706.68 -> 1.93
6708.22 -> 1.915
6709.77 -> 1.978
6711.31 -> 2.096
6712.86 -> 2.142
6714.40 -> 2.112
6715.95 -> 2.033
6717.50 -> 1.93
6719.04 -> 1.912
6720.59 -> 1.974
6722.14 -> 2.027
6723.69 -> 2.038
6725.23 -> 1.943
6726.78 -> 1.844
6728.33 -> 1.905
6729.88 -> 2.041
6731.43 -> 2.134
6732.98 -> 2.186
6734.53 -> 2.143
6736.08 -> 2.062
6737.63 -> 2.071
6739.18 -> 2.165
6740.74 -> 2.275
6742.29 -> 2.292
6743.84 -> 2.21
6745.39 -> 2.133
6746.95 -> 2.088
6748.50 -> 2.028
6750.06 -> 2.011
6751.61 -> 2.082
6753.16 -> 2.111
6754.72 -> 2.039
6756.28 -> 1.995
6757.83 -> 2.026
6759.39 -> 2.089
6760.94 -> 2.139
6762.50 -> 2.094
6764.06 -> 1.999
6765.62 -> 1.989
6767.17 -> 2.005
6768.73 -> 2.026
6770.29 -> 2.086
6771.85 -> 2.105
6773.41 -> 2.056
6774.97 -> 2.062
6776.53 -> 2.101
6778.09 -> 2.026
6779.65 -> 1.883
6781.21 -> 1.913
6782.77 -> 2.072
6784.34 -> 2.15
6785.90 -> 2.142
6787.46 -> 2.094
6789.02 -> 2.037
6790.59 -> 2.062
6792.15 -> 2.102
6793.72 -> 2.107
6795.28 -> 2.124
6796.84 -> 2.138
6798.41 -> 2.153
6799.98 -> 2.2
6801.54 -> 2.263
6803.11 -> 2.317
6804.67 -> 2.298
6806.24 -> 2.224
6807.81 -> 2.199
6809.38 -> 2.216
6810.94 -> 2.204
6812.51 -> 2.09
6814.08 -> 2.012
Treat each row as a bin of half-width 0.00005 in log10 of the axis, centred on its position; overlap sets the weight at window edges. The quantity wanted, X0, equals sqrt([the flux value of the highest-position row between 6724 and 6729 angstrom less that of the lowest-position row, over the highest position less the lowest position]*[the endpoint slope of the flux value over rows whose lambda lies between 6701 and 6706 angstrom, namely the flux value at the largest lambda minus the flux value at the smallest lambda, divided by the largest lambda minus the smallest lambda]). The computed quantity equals 0.027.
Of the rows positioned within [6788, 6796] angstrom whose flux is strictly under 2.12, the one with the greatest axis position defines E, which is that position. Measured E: 6793.72 angstrom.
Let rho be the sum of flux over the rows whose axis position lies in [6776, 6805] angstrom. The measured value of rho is 40.2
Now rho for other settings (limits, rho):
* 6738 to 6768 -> 39.8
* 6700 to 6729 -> 38.1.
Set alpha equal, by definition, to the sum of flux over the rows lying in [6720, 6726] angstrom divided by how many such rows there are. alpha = 2.00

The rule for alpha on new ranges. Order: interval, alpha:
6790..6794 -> 2.09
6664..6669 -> 2.01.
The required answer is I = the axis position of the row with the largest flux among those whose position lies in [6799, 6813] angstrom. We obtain 6803.11 angstrom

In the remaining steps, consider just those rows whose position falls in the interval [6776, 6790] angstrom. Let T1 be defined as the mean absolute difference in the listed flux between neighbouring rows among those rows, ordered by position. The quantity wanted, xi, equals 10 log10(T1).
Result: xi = -11.3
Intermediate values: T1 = 0.075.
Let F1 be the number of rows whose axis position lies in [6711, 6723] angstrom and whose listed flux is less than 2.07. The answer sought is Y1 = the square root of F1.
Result 2.2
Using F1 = 5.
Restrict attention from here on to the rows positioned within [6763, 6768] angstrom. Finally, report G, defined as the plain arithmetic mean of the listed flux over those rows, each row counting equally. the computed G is 2.00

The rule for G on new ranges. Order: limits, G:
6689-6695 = 2.24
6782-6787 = 2.12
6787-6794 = 2.08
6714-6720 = 2.00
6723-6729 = 1.93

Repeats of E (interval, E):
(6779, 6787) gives 6782.77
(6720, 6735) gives 6729.88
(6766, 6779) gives 6778.09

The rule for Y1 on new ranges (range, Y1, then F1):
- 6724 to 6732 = 2.0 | 4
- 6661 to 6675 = 2.2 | 5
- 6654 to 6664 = 1.7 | 3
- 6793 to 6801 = 0.0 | 0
